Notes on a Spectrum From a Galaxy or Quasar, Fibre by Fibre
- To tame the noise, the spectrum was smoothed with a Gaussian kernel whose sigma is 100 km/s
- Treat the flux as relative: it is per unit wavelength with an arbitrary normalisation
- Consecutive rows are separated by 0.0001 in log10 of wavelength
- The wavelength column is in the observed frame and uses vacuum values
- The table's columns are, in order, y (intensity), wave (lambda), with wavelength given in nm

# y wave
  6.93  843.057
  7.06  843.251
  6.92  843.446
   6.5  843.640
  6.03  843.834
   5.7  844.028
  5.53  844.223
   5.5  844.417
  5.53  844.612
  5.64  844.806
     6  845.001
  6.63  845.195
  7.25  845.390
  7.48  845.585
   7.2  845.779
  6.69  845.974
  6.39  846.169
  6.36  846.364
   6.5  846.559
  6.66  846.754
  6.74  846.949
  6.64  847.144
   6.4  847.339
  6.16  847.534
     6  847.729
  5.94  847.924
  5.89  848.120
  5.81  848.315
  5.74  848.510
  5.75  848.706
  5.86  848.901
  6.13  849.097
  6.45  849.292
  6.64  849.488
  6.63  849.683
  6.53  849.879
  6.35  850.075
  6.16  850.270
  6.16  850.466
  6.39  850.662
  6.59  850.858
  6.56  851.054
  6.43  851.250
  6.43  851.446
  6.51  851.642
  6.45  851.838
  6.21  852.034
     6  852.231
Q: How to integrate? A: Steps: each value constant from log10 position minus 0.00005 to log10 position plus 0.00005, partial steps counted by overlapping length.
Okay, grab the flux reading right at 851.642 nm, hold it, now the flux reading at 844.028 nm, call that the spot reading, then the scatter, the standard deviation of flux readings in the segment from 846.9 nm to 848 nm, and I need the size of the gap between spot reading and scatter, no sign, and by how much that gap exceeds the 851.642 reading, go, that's -1.1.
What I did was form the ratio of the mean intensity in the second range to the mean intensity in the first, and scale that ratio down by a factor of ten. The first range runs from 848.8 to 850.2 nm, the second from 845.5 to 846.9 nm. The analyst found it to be 0.106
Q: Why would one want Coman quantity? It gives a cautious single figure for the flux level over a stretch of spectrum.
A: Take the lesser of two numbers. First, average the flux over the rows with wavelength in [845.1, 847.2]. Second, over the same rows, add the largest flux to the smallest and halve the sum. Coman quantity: 6.78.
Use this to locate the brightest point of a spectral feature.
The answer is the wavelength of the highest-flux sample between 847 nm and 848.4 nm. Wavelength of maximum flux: 847.144 nm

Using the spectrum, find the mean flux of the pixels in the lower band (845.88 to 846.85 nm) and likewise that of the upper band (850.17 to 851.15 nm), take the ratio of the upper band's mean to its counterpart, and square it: 0.96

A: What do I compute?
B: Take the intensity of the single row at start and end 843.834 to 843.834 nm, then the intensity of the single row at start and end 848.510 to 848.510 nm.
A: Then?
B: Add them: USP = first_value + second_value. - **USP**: 11.8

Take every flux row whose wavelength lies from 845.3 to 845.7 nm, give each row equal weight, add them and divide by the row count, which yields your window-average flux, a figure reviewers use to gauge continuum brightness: 7.4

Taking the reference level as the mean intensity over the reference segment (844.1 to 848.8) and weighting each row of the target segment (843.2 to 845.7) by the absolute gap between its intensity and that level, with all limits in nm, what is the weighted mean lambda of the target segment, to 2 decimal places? 844.53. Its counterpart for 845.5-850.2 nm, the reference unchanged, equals 847.46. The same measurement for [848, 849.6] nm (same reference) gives 848.72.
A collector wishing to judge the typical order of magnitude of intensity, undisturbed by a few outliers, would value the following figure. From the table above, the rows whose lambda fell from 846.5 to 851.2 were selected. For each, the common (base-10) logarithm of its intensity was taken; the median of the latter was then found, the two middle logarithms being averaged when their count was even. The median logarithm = 0.804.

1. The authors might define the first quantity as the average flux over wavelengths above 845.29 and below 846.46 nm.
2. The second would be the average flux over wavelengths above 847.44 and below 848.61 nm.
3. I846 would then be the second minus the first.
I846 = -1.0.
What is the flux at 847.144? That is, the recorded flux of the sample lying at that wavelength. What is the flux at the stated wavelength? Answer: 6.64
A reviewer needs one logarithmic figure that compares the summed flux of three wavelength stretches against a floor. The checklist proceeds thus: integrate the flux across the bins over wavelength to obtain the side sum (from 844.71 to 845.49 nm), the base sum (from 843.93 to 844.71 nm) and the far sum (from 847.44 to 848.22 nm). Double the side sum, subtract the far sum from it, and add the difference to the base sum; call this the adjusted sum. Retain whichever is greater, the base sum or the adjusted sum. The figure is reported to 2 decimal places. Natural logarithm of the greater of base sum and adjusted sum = 2.26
